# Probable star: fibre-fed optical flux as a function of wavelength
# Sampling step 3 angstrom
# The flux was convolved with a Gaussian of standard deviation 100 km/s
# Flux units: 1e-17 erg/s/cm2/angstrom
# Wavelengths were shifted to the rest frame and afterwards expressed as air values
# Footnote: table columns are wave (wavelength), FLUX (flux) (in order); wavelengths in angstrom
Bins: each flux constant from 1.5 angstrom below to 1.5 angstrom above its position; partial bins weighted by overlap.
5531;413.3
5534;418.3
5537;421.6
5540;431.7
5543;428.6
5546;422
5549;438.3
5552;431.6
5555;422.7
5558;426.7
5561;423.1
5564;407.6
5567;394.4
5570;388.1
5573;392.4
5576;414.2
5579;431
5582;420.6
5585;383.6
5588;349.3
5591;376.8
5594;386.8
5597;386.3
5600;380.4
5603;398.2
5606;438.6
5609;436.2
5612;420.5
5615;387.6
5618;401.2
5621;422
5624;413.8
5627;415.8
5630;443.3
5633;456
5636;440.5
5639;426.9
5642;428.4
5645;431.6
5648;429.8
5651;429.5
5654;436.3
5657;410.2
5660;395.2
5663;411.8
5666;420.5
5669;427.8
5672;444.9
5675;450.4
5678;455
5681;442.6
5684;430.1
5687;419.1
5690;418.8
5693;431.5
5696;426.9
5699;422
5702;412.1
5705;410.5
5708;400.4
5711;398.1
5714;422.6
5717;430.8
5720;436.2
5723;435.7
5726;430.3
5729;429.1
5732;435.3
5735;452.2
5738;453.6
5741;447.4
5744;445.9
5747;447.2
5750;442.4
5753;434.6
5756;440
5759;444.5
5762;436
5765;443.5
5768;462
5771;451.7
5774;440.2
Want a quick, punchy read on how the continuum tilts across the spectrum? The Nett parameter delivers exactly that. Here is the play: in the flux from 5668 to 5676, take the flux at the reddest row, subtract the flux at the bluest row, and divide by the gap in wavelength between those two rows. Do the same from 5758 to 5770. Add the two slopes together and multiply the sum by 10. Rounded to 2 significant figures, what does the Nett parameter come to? 57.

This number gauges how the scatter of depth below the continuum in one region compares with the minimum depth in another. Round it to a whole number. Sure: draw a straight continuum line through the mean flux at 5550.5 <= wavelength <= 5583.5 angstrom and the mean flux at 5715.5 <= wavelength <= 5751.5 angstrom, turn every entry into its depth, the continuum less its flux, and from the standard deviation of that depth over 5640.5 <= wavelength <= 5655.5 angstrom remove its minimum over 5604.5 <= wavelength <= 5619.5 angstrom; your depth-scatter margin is 21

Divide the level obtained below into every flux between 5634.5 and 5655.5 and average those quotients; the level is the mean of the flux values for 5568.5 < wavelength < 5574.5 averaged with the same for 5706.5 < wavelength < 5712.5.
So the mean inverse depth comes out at 0.91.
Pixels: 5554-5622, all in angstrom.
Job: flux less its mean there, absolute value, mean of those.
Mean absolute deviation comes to 19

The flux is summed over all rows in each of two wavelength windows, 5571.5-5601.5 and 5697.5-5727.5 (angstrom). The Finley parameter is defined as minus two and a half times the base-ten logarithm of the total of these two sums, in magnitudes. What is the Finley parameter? -9.77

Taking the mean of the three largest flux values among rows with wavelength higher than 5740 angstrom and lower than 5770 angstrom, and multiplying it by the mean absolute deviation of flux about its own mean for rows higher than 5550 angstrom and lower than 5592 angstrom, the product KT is 9174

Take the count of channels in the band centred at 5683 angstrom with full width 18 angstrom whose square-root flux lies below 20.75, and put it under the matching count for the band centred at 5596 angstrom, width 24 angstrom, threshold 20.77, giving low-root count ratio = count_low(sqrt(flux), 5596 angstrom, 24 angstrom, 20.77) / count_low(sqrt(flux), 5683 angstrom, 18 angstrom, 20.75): 2.3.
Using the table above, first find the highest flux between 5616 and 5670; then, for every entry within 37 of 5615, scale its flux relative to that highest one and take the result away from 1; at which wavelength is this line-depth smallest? 5633 angstrom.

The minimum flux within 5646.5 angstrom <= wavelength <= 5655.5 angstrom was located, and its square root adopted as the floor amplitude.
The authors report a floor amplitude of 20.72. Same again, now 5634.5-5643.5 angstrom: 20.66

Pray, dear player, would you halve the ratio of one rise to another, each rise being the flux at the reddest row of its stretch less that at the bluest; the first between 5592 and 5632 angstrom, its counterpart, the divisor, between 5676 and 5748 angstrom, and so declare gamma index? -3.6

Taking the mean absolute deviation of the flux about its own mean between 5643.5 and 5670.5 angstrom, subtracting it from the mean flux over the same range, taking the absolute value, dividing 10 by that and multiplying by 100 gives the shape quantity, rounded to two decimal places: 2.43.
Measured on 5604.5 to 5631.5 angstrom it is 2.46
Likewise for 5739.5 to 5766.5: 2.28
